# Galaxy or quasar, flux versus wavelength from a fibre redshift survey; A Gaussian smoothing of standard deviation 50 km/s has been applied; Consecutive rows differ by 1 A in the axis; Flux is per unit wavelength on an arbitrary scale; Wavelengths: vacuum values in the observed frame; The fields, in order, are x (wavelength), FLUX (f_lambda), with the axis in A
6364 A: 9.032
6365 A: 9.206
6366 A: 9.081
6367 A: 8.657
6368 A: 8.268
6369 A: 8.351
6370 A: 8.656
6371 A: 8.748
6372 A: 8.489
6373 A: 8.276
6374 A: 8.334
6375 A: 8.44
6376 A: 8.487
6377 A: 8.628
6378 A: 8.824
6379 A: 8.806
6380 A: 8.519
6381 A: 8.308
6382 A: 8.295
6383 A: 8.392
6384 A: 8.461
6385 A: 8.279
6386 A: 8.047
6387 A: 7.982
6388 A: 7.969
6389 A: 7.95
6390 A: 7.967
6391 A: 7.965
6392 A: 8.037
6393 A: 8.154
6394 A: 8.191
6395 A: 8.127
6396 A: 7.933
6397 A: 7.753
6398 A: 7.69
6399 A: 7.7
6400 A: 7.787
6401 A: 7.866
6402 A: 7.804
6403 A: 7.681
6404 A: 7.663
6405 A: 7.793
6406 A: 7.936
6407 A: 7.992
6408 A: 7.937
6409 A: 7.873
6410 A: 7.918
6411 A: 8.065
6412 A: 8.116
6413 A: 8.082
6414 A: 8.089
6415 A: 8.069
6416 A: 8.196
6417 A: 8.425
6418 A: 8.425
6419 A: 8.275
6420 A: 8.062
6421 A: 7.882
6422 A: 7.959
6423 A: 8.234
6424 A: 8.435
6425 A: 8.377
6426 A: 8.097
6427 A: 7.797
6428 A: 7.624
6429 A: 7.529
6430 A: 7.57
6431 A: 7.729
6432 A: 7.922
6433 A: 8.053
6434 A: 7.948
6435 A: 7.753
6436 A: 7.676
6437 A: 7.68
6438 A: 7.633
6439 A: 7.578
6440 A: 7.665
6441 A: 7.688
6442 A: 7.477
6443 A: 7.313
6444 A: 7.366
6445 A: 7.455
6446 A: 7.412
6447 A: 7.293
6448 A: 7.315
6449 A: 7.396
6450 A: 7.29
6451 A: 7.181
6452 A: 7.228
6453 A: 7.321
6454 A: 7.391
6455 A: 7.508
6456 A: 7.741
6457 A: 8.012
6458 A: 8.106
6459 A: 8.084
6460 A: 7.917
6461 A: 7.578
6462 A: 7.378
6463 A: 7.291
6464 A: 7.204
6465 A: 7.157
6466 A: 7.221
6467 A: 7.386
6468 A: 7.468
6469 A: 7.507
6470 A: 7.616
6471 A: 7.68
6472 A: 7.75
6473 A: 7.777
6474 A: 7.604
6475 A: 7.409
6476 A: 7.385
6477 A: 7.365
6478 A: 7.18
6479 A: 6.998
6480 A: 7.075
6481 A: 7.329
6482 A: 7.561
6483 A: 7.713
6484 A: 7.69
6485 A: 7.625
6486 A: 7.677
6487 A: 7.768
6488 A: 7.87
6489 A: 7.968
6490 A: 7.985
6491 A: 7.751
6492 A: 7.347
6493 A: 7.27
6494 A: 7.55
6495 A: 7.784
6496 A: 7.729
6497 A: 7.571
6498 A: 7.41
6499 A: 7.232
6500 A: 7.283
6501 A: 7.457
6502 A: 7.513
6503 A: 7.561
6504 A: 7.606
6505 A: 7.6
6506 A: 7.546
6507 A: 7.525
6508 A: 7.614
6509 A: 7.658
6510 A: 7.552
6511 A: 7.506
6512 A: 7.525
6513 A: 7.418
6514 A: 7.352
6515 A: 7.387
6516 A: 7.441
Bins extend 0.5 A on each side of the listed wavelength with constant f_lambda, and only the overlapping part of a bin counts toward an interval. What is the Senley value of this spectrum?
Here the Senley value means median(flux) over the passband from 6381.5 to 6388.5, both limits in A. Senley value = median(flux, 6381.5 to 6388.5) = 8.3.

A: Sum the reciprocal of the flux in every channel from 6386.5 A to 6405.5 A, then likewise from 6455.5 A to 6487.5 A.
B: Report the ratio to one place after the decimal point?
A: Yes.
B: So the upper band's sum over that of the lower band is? 1.8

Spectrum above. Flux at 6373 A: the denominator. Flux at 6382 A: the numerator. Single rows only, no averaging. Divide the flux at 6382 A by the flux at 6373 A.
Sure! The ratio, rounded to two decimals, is 1.00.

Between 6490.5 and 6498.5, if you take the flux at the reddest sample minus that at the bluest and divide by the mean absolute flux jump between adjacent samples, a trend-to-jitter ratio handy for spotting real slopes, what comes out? -1.7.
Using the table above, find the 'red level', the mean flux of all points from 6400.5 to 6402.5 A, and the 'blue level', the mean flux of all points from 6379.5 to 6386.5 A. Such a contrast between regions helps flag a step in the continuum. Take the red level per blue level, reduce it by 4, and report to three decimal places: -3.059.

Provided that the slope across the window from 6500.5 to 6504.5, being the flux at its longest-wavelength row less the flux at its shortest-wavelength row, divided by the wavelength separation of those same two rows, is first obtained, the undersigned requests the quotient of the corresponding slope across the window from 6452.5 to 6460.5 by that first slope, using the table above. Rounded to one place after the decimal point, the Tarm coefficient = 1.7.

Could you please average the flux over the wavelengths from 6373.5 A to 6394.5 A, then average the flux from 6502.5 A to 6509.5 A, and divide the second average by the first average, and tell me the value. 0.916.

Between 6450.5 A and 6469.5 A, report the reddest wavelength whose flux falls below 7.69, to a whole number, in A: 6469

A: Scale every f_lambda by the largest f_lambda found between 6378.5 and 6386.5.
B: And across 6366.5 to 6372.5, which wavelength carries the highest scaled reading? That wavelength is 6371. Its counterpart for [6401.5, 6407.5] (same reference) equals 6407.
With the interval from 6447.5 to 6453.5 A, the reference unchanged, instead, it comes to 6449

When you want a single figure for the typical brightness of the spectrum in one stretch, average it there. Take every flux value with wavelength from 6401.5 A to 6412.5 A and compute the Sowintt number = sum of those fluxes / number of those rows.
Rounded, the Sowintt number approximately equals 7.89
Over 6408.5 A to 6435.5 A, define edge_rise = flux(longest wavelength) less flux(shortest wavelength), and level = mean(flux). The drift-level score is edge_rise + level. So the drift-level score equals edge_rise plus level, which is 7.90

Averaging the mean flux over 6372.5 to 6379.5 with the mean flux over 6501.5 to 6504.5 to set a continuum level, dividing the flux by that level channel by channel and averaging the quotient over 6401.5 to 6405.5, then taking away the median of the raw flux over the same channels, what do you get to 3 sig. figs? -6.78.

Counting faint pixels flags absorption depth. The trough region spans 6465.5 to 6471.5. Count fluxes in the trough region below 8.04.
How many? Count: 6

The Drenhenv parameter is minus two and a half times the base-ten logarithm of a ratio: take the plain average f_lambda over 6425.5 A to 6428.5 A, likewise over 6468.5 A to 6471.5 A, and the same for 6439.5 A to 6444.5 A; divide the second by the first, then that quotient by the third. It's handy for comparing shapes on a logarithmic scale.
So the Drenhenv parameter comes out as 2.22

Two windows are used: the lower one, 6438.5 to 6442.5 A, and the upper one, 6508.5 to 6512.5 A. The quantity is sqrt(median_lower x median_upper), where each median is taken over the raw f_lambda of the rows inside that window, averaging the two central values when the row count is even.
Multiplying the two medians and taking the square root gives 7.58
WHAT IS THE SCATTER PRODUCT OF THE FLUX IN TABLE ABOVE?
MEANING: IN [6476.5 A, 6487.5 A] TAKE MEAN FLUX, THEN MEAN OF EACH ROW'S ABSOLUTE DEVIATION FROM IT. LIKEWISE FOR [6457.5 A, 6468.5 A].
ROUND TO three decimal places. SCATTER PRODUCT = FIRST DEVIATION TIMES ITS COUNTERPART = 0.069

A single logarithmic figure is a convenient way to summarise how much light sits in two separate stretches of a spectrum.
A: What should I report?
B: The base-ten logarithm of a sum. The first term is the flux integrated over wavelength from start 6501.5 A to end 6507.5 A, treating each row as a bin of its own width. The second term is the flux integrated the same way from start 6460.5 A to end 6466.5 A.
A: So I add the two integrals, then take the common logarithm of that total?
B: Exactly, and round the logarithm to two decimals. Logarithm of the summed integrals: 1.95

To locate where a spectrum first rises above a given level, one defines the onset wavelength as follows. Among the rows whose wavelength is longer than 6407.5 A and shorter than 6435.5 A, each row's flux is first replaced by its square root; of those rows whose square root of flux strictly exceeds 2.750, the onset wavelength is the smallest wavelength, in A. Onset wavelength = 6408 A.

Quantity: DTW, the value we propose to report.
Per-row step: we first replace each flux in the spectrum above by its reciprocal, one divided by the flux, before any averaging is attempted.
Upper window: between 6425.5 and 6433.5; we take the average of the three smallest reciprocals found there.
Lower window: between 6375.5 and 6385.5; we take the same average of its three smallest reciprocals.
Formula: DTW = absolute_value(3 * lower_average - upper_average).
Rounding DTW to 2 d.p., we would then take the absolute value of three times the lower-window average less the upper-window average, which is 0.22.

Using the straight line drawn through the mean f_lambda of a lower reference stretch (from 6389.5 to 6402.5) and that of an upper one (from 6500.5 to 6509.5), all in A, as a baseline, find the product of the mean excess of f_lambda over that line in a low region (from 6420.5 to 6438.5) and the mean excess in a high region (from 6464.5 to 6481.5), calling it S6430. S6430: -0.019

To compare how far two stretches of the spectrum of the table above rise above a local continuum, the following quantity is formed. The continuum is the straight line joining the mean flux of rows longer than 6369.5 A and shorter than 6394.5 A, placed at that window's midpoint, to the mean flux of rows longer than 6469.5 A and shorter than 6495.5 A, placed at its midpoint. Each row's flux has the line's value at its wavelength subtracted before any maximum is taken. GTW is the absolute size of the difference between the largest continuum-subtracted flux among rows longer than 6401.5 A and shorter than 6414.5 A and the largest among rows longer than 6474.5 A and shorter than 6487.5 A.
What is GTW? 0.22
